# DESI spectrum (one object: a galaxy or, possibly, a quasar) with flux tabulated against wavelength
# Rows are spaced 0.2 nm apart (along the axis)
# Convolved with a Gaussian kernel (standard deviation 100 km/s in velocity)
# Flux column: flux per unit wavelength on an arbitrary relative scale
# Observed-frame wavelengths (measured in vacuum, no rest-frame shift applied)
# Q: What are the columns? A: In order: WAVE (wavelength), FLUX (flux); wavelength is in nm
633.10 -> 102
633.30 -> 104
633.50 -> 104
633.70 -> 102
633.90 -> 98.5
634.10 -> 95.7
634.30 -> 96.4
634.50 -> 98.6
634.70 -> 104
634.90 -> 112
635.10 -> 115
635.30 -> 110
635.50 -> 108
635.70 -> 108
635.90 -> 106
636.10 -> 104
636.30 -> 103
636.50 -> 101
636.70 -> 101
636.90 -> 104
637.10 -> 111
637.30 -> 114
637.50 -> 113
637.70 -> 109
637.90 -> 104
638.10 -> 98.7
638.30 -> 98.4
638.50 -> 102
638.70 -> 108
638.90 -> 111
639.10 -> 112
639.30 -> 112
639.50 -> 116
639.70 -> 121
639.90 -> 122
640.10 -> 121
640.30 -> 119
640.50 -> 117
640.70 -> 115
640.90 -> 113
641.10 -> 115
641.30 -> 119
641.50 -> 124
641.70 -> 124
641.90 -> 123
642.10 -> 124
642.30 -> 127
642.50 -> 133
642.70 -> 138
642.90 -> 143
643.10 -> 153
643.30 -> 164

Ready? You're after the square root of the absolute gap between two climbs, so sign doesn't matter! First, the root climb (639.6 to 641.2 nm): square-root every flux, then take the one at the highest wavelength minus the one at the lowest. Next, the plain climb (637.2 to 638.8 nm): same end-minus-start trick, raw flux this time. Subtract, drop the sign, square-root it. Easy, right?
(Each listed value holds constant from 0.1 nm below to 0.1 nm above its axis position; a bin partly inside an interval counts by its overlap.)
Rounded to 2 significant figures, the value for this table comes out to 2.4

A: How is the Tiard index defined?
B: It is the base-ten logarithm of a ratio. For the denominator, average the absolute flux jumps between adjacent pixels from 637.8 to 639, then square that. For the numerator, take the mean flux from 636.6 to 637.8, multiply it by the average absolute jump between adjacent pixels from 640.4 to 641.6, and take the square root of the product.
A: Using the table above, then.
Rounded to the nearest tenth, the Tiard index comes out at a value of 0.1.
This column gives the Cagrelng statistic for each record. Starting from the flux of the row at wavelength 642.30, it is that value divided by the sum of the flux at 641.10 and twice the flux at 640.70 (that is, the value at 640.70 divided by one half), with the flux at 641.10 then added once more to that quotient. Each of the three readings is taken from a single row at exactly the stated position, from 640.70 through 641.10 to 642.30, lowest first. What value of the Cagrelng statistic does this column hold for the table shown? 115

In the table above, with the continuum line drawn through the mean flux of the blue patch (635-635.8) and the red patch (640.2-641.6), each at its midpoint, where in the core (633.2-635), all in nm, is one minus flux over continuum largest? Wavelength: 634.10 nm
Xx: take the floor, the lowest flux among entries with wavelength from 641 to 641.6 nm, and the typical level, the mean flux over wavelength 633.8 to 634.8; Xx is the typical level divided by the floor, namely 0.86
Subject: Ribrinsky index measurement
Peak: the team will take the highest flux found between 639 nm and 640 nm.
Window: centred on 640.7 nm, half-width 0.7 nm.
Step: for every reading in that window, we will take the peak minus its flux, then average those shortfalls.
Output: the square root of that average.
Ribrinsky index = 2.2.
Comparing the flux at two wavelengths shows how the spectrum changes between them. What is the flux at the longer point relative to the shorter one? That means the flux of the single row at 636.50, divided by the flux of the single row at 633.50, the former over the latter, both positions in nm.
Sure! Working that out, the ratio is 0.97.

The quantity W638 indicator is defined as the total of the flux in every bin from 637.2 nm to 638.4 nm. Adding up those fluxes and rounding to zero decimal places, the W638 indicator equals 637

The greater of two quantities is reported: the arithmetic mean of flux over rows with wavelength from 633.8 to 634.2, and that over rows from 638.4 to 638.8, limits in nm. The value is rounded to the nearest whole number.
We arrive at 105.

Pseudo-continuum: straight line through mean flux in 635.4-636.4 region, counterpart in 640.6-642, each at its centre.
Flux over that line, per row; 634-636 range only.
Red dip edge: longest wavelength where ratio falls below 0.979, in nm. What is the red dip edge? 634.50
